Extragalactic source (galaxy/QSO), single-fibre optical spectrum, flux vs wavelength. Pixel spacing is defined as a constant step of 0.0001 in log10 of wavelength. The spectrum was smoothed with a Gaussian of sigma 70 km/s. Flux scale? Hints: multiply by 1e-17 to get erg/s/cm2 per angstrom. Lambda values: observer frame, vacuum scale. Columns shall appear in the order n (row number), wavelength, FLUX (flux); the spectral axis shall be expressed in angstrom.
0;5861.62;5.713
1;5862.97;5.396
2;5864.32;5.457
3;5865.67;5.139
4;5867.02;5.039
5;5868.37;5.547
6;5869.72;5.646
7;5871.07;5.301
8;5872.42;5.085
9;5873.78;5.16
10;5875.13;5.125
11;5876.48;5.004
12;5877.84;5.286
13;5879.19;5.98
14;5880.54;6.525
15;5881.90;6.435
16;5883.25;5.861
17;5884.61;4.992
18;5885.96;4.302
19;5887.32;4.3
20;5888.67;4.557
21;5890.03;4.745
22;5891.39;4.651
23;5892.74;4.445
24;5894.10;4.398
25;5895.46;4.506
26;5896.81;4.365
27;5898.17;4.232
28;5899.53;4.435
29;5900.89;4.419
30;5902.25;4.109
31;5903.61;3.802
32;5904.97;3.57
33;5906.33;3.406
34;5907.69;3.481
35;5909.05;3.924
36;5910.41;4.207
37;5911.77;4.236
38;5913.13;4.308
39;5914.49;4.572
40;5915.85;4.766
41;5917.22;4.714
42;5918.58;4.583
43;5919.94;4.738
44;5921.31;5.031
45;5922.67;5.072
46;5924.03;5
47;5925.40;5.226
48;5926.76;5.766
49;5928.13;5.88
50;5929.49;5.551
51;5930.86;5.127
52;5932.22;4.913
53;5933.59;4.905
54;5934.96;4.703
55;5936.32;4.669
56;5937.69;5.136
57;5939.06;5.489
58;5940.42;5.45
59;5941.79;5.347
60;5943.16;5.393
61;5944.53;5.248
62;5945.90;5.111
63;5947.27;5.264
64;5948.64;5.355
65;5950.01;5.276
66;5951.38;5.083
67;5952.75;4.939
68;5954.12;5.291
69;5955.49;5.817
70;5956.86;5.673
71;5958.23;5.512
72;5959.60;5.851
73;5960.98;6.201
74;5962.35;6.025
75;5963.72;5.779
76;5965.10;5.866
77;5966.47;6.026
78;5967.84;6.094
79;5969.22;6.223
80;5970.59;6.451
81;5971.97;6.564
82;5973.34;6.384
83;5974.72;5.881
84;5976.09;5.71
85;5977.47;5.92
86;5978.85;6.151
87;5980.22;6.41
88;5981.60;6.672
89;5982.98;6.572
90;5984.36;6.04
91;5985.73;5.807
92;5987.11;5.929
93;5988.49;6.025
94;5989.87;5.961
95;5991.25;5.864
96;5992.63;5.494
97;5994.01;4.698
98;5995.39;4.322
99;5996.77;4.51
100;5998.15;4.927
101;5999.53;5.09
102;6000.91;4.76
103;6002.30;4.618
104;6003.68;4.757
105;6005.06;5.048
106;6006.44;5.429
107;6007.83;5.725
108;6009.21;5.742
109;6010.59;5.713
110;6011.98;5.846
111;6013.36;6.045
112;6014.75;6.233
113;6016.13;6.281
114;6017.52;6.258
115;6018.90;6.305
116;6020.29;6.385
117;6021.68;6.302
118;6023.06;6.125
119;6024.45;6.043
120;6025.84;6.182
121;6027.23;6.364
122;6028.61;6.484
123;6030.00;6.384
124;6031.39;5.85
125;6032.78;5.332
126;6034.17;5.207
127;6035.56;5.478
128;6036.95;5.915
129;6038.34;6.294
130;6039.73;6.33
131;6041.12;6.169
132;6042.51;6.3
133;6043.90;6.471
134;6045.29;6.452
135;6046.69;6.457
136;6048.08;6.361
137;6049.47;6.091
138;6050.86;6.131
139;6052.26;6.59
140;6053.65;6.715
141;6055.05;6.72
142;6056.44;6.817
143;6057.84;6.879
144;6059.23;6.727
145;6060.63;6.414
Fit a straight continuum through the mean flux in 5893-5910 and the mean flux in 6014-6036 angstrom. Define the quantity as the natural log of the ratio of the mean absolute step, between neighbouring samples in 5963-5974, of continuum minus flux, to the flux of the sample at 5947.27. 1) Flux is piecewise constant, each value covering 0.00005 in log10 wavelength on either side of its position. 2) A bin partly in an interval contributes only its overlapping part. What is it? -3.8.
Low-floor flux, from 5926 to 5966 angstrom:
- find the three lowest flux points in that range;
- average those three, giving 4.8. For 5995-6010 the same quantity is 4.5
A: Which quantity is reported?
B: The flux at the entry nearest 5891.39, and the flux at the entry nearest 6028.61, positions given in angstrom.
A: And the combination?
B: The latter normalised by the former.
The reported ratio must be 1.4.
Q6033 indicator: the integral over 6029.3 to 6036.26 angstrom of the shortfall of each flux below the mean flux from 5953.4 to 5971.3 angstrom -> 2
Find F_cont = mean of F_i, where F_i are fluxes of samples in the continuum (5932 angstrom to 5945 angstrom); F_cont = 5.1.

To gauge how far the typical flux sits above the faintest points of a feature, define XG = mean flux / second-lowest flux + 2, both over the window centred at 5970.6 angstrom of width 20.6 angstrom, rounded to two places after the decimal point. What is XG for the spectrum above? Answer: 3.06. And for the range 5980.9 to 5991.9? 3.04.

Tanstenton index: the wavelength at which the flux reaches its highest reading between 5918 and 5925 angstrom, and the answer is 5922.67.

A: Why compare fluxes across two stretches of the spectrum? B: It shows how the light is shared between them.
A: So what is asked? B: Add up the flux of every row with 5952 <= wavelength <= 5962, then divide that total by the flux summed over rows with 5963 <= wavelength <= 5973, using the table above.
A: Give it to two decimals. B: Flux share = 0.91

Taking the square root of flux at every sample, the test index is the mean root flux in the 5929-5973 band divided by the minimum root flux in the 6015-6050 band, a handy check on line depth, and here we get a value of 1.03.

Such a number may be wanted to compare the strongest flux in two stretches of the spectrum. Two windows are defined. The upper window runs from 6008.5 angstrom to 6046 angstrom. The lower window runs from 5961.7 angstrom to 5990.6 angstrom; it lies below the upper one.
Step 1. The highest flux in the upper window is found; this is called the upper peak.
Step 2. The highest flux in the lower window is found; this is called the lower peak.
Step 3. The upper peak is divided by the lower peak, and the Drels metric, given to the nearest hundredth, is 0.97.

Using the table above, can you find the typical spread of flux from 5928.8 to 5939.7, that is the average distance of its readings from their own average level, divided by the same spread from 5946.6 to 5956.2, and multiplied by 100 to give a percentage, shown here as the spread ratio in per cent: 155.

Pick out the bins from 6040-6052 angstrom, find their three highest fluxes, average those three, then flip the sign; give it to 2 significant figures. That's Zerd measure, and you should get -6.5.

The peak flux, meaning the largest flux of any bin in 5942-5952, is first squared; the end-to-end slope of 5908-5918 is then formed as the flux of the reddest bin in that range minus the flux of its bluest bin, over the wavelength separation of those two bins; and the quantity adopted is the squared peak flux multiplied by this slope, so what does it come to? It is 3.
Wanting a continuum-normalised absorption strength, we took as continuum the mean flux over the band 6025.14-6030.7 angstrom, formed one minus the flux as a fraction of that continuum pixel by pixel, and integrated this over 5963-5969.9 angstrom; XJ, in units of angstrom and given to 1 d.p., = 0.4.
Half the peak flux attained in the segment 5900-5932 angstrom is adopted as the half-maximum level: 2.94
